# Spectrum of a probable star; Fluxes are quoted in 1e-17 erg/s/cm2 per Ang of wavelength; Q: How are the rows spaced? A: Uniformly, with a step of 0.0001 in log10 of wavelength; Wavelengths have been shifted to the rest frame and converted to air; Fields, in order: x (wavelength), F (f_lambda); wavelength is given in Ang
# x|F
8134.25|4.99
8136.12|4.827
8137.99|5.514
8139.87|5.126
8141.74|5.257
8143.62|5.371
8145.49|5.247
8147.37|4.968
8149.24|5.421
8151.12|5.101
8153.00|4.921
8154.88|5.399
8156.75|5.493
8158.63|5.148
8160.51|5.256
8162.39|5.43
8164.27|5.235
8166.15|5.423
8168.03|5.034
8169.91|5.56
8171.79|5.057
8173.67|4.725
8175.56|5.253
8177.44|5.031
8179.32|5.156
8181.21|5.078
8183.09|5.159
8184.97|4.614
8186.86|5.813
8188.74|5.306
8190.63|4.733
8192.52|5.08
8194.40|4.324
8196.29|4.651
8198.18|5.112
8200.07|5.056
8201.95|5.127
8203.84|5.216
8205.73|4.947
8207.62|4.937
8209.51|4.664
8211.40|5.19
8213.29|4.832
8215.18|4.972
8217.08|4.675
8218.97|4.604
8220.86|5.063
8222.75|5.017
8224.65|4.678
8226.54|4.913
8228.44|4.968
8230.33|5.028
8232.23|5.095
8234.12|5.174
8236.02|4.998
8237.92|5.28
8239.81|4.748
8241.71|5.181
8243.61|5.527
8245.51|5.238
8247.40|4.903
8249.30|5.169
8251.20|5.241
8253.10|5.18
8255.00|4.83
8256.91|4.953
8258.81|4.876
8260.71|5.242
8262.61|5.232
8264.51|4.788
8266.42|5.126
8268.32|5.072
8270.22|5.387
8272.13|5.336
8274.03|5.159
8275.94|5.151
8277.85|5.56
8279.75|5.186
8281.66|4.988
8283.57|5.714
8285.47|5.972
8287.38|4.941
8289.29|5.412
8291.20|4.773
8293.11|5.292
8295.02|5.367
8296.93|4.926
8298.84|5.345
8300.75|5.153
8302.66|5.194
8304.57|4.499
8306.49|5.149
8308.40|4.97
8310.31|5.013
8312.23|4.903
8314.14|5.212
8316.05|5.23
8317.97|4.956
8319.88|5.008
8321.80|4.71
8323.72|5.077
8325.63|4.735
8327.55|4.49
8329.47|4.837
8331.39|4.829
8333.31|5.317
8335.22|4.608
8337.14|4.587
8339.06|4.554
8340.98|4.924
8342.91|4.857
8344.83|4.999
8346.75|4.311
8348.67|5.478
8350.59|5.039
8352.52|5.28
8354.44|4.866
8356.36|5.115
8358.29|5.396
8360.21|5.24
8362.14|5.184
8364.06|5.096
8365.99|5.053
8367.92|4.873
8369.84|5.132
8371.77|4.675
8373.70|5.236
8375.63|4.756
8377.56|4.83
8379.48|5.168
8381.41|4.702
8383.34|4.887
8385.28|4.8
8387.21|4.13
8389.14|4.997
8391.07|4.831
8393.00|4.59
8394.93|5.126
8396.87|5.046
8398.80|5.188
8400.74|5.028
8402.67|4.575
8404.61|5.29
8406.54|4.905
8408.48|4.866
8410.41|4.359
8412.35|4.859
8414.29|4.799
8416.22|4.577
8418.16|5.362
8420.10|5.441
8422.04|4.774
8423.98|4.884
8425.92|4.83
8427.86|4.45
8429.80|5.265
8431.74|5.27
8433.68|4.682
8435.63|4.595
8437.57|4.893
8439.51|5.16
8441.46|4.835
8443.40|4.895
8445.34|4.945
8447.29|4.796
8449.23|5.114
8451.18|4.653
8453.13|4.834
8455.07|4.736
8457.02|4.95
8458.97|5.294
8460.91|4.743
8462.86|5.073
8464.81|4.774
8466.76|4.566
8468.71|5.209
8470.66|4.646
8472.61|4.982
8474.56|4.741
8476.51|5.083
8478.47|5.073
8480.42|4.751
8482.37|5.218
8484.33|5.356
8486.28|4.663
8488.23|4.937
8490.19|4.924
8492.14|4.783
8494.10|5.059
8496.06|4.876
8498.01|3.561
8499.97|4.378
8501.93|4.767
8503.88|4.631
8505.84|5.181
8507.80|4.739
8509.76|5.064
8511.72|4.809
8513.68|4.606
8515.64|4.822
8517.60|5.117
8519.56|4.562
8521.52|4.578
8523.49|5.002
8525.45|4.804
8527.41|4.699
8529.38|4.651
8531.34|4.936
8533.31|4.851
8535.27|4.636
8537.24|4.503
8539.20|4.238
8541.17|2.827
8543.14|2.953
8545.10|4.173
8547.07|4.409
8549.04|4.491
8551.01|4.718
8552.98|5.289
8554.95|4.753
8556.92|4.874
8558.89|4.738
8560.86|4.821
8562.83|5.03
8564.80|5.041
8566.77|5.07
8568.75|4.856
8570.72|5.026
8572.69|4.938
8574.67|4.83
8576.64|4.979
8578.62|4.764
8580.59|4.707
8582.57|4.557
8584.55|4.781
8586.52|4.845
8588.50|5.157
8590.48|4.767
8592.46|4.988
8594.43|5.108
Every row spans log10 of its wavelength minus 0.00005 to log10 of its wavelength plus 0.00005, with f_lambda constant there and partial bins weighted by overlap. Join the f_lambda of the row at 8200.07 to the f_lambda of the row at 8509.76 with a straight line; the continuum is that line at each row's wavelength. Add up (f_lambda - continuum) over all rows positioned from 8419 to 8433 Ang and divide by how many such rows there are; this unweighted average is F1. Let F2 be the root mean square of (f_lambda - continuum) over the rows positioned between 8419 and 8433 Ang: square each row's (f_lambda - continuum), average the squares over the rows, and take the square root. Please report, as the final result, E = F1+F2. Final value 0.26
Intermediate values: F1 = -0.07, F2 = 0.33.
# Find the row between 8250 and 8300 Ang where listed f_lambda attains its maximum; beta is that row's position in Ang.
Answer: 8285.47 Ang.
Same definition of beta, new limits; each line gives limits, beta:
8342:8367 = 8348.67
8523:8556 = 8552.98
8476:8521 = 8484.33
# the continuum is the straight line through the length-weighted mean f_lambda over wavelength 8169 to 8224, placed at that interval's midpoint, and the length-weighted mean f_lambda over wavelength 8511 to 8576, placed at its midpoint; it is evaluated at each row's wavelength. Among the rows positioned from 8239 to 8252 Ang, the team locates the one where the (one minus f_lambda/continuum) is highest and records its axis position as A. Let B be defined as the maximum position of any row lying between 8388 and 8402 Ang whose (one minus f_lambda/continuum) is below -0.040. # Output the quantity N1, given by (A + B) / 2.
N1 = 8320.3 Ang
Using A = 8239.81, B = 8400.74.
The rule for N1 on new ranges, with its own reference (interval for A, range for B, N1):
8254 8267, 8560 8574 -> 8418.6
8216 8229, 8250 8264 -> 8240.8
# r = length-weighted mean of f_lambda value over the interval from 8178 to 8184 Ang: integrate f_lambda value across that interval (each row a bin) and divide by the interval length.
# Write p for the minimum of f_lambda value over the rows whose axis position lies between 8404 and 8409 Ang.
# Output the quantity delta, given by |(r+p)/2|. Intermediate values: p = 4.866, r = 5.13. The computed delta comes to 5.00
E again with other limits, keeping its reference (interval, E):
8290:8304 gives 0.32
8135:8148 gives 0.39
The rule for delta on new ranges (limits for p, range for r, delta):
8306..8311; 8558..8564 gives 4.92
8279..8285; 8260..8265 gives 5.05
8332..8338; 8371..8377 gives 4.74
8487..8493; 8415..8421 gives 4.95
